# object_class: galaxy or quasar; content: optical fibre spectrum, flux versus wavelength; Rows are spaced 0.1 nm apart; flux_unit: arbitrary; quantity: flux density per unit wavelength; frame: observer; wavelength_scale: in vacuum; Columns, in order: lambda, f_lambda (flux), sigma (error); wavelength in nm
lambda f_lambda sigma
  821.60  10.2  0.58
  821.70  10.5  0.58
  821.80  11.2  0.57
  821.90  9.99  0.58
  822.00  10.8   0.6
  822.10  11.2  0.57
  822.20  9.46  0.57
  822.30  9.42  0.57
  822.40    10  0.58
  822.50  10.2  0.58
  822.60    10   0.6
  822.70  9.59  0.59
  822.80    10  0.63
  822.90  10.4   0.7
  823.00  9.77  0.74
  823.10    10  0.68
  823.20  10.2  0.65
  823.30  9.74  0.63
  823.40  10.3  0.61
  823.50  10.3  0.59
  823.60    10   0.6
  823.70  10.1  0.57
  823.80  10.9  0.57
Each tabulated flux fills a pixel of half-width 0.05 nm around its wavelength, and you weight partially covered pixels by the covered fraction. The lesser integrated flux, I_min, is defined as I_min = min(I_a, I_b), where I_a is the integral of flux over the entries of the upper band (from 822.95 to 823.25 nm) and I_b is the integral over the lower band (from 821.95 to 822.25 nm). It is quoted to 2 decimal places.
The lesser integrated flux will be 3.00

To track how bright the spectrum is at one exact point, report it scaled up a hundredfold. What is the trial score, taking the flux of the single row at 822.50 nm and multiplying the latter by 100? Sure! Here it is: 1020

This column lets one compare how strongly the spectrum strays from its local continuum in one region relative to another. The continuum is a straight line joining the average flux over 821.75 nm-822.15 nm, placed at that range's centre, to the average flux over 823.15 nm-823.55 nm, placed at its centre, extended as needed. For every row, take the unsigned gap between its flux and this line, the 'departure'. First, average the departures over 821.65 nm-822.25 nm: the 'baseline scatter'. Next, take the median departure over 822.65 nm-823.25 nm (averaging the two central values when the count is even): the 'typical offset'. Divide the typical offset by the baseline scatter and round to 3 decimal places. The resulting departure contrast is 0.590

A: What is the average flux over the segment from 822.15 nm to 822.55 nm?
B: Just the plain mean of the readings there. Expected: 9.8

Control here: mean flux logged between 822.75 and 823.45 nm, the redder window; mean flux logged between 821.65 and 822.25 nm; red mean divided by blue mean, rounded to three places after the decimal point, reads 0.956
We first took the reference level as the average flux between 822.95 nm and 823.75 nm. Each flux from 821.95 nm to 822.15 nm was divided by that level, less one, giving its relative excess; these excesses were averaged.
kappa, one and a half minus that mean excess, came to 1.41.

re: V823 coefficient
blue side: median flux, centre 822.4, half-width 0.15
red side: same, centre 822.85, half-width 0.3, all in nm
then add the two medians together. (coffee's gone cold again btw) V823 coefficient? 20.0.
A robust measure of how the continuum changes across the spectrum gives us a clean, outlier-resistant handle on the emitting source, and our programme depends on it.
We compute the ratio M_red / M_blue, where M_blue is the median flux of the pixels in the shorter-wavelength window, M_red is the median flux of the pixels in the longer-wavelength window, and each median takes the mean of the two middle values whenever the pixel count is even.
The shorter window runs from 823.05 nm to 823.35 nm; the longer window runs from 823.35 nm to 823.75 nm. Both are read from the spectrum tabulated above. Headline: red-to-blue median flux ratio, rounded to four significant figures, 1.020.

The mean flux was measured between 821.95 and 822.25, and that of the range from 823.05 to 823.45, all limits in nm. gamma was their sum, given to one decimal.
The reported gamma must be 20.5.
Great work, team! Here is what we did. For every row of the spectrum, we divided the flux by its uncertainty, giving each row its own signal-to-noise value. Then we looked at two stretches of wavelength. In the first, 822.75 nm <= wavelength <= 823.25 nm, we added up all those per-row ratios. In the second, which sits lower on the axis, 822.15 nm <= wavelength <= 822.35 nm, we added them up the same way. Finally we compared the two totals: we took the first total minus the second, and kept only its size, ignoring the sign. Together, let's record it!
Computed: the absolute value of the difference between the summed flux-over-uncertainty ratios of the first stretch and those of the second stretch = 41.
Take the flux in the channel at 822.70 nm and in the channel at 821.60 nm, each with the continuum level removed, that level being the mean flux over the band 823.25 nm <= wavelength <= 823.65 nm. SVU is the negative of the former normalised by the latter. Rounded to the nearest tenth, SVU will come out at 4.3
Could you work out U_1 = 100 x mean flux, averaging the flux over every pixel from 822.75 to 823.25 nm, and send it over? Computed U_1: 1007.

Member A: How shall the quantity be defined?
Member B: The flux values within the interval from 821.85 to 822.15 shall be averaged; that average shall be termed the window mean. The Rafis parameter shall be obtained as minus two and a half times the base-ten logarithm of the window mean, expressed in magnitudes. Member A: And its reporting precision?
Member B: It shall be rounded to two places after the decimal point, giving -2.57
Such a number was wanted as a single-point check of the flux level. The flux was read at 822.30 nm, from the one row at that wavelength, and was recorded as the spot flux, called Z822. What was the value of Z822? 9.42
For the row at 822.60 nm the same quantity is 10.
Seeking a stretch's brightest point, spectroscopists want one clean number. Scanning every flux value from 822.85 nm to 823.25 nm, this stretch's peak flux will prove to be 10.4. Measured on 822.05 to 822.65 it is 11.2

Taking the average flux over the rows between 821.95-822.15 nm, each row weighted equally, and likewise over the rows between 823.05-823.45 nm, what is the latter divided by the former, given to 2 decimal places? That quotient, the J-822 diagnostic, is 0.91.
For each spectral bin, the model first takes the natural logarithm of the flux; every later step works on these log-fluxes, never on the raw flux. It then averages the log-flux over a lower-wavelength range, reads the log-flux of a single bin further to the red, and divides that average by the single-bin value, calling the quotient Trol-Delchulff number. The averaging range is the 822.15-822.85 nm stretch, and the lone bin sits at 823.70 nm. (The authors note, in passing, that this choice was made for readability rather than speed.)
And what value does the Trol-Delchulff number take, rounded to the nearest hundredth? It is 0.99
